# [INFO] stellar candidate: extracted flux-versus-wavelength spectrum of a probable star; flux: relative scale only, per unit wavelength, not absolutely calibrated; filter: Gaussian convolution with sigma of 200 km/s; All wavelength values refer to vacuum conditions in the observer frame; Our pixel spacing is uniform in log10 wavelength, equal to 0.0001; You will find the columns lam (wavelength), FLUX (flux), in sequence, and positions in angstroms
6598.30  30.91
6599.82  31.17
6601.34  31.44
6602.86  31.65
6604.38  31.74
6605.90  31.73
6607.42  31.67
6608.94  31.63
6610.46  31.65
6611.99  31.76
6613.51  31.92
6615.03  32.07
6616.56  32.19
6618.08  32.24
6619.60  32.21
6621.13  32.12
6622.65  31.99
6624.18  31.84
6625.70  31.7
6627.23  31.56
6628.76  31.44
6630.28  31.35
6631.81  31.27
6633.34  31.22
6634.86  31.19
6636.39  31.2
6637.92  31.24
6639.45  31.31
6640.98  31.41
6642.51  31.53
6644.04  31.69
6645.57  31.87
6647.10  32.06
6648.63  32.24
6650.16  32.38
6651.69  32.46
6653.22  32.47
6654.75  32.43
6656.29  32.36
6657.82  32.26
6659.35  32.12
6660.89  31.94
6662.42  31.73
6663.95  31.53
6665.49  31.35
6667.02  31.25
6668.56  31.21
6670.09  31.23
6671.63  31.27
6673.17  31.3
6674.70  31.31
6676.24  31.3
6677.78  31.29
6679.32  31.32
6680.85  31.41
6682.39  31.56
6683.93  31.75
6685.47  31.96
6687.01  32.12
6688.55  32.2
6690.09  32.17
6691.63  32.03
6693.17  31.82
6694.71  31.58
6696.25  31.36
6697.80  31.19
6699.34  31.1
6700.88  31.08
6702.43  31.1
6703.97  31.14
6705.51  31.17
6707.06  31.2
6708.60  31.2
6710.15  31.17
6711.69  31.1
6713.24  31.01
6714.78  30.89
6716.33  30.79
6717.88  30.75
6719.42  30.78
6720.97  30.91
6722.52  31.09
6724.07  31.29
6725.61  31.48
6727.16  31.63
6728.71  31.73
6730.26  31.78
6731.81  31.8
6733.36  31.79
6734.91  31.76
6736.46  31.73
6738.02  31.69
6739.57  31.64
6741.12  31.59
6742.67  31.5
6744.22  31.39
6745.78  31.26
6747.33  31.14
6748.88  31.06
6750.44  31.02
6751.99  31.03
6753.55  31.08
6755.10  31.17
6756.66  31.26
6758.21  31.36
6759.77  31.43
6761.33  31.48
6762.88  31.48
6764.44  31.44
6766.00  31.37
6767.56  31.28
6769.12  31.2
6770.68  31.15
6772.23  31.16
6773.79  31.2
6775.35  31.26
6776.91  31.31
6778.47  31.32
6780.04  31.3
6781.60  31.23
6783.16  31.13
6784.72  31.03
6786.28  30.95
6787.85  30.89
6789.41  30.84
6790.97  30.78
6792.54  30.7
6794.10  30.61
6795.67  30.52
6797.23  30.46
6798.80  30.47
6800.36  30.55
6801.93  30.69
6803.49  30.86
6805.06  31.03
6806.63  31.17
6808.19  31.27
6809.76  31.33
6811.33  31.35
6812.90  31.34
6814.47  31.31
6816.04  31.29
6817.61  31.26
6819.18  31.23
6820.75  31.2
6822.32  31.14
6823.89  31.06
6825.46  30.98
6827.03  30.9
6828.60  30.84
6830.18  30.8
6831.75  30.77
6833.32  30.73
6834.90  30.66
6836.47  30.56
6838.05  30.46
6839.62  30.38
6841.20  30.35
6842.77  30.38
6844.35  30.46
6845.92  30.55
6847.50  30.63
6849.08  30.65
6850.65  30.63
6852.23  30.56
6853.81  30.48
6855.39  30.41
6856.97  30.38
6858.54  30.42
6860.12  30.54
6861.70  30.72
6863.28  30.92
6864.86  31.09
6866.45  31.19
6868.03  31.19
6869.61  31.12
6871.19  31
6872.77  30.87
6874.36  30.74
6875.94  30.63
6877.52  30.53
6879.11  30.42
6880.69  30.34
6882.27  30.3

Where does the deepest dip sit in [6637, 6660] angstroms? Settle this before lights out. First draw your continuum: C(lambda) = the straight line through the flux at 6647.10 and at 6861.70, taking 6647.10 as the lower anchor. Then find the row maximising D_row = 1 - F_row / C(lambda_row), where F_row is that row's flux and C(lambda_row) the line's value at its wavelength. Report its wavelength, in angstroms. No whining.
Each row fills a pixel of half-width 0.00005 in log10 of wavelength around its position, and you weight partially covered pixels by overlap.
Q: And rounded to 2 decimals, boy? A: 6637.92 angstroms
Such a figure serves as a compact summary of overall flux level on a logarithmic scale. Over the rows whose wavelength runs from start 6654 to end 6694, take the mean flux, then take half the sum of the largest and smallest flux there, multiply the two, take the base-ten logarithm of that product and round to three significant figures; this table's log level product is 3.00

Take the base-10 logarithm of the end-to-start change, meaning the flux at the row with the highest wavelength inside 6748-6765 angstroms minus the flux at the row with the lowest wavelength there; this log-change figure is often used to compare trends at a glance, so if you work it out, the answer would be -0.42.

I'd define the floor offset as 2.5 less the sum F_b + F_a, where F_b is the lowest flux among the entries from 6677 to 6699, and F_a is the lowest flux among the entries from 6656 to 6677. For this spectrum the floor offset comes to -59.9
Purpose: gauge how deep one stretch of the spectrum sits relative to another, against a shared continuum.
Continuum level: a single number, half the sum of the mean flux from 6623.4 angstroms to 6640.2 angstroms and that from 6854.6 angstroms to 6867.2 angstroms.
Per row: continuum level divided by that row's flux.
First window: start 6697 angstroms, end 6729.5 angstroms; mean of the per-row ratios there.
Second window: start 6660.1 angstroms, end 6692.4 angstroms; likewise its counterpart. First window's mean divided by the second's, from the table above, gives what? 1.01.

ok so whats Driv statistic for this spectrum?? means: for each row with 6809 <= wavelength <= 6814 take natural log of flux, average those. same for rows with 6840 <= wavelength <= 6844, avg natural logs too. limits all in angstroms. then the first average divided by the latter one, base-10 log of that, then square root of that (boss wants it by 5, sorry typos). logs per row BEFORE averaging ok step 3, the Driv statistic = 0.06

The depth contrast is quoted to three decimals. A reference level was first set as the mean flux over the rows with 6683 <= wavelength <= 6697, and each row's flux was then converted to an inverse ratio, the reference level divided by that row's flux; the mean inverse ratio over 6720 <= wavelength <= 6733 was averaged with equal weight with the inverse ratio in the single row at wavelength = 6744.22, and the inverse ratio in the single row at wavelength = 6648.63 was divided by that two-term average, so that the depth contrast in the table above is 0.975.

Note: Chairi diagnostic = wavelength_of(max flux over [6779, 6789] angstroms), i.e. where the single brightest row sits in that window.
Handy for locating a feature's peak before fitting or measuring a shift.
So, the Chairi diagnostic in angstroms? 6780.04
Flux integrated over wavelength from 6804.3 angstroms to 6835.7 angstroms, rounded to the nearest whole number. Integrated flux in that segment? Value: 976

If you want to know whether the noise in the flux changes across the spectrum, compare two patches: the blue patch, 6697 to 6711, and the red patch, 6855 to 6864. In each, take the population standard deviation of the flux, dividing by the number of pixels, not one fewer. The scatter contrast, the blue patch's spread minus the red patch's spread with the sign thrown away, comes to 0.15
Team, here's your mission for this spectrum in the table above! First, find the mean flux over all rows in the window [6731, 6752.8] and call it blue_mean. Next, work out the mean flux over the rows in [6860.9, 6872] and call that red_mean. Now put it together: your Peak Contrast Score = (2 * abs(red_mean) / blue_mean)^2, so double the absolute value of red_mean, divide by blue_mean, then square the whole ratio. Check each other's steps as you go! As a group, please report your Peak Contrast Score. 3.89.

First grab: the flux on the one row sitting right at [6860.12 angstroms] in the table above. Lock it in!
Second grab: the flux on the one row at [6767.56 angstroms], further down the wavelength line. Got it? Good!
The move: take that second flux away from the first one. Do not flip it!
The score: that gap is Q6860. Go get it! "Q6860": -0.7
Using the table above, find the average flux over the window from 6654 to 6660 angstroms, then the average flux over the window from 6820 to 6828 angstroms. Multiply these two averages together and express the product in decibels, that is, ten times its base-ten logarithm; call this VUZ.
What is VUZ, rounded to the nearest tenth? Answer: 30.0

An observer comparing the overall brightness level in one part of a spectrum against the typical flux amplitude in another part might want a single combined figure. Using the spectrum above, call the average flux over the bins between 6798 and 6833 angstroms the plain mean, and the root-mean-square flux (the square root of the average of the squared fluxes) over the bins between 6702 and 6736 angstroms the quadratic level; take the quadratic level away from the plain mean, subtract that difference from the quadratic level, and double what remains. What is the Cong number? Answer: 62.9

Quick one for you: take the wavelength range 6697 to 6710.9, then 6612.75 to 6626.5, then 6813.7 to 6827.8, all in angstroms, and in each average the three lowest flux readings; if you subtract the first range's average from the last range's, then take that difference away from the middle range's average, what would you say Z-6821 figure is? 31.9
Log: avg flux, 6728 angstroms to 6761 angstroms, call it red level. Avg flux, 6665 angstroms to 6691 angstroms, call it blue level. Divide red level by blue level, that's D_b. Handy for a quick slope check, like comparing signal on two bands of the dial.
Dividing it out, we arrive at 1.00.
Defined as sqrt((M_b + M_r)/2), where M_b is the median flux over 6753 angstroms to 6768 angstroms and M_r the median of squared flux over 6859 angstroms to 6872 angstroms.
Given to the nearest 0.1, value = 22.3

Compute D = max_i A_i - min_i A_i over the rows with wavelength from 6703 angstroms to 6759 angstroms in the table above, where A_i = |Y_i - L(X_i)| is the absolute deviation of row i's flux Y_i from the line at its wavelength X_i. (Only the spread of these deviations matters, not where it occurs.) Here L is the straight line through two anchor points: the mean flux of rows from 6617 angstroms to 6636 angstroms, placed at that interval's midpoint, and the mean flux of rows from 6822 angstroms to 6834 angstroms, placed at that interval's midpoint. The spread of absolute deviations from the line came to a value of 0.56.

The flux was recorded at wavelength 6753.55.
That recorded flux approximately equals 31.08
